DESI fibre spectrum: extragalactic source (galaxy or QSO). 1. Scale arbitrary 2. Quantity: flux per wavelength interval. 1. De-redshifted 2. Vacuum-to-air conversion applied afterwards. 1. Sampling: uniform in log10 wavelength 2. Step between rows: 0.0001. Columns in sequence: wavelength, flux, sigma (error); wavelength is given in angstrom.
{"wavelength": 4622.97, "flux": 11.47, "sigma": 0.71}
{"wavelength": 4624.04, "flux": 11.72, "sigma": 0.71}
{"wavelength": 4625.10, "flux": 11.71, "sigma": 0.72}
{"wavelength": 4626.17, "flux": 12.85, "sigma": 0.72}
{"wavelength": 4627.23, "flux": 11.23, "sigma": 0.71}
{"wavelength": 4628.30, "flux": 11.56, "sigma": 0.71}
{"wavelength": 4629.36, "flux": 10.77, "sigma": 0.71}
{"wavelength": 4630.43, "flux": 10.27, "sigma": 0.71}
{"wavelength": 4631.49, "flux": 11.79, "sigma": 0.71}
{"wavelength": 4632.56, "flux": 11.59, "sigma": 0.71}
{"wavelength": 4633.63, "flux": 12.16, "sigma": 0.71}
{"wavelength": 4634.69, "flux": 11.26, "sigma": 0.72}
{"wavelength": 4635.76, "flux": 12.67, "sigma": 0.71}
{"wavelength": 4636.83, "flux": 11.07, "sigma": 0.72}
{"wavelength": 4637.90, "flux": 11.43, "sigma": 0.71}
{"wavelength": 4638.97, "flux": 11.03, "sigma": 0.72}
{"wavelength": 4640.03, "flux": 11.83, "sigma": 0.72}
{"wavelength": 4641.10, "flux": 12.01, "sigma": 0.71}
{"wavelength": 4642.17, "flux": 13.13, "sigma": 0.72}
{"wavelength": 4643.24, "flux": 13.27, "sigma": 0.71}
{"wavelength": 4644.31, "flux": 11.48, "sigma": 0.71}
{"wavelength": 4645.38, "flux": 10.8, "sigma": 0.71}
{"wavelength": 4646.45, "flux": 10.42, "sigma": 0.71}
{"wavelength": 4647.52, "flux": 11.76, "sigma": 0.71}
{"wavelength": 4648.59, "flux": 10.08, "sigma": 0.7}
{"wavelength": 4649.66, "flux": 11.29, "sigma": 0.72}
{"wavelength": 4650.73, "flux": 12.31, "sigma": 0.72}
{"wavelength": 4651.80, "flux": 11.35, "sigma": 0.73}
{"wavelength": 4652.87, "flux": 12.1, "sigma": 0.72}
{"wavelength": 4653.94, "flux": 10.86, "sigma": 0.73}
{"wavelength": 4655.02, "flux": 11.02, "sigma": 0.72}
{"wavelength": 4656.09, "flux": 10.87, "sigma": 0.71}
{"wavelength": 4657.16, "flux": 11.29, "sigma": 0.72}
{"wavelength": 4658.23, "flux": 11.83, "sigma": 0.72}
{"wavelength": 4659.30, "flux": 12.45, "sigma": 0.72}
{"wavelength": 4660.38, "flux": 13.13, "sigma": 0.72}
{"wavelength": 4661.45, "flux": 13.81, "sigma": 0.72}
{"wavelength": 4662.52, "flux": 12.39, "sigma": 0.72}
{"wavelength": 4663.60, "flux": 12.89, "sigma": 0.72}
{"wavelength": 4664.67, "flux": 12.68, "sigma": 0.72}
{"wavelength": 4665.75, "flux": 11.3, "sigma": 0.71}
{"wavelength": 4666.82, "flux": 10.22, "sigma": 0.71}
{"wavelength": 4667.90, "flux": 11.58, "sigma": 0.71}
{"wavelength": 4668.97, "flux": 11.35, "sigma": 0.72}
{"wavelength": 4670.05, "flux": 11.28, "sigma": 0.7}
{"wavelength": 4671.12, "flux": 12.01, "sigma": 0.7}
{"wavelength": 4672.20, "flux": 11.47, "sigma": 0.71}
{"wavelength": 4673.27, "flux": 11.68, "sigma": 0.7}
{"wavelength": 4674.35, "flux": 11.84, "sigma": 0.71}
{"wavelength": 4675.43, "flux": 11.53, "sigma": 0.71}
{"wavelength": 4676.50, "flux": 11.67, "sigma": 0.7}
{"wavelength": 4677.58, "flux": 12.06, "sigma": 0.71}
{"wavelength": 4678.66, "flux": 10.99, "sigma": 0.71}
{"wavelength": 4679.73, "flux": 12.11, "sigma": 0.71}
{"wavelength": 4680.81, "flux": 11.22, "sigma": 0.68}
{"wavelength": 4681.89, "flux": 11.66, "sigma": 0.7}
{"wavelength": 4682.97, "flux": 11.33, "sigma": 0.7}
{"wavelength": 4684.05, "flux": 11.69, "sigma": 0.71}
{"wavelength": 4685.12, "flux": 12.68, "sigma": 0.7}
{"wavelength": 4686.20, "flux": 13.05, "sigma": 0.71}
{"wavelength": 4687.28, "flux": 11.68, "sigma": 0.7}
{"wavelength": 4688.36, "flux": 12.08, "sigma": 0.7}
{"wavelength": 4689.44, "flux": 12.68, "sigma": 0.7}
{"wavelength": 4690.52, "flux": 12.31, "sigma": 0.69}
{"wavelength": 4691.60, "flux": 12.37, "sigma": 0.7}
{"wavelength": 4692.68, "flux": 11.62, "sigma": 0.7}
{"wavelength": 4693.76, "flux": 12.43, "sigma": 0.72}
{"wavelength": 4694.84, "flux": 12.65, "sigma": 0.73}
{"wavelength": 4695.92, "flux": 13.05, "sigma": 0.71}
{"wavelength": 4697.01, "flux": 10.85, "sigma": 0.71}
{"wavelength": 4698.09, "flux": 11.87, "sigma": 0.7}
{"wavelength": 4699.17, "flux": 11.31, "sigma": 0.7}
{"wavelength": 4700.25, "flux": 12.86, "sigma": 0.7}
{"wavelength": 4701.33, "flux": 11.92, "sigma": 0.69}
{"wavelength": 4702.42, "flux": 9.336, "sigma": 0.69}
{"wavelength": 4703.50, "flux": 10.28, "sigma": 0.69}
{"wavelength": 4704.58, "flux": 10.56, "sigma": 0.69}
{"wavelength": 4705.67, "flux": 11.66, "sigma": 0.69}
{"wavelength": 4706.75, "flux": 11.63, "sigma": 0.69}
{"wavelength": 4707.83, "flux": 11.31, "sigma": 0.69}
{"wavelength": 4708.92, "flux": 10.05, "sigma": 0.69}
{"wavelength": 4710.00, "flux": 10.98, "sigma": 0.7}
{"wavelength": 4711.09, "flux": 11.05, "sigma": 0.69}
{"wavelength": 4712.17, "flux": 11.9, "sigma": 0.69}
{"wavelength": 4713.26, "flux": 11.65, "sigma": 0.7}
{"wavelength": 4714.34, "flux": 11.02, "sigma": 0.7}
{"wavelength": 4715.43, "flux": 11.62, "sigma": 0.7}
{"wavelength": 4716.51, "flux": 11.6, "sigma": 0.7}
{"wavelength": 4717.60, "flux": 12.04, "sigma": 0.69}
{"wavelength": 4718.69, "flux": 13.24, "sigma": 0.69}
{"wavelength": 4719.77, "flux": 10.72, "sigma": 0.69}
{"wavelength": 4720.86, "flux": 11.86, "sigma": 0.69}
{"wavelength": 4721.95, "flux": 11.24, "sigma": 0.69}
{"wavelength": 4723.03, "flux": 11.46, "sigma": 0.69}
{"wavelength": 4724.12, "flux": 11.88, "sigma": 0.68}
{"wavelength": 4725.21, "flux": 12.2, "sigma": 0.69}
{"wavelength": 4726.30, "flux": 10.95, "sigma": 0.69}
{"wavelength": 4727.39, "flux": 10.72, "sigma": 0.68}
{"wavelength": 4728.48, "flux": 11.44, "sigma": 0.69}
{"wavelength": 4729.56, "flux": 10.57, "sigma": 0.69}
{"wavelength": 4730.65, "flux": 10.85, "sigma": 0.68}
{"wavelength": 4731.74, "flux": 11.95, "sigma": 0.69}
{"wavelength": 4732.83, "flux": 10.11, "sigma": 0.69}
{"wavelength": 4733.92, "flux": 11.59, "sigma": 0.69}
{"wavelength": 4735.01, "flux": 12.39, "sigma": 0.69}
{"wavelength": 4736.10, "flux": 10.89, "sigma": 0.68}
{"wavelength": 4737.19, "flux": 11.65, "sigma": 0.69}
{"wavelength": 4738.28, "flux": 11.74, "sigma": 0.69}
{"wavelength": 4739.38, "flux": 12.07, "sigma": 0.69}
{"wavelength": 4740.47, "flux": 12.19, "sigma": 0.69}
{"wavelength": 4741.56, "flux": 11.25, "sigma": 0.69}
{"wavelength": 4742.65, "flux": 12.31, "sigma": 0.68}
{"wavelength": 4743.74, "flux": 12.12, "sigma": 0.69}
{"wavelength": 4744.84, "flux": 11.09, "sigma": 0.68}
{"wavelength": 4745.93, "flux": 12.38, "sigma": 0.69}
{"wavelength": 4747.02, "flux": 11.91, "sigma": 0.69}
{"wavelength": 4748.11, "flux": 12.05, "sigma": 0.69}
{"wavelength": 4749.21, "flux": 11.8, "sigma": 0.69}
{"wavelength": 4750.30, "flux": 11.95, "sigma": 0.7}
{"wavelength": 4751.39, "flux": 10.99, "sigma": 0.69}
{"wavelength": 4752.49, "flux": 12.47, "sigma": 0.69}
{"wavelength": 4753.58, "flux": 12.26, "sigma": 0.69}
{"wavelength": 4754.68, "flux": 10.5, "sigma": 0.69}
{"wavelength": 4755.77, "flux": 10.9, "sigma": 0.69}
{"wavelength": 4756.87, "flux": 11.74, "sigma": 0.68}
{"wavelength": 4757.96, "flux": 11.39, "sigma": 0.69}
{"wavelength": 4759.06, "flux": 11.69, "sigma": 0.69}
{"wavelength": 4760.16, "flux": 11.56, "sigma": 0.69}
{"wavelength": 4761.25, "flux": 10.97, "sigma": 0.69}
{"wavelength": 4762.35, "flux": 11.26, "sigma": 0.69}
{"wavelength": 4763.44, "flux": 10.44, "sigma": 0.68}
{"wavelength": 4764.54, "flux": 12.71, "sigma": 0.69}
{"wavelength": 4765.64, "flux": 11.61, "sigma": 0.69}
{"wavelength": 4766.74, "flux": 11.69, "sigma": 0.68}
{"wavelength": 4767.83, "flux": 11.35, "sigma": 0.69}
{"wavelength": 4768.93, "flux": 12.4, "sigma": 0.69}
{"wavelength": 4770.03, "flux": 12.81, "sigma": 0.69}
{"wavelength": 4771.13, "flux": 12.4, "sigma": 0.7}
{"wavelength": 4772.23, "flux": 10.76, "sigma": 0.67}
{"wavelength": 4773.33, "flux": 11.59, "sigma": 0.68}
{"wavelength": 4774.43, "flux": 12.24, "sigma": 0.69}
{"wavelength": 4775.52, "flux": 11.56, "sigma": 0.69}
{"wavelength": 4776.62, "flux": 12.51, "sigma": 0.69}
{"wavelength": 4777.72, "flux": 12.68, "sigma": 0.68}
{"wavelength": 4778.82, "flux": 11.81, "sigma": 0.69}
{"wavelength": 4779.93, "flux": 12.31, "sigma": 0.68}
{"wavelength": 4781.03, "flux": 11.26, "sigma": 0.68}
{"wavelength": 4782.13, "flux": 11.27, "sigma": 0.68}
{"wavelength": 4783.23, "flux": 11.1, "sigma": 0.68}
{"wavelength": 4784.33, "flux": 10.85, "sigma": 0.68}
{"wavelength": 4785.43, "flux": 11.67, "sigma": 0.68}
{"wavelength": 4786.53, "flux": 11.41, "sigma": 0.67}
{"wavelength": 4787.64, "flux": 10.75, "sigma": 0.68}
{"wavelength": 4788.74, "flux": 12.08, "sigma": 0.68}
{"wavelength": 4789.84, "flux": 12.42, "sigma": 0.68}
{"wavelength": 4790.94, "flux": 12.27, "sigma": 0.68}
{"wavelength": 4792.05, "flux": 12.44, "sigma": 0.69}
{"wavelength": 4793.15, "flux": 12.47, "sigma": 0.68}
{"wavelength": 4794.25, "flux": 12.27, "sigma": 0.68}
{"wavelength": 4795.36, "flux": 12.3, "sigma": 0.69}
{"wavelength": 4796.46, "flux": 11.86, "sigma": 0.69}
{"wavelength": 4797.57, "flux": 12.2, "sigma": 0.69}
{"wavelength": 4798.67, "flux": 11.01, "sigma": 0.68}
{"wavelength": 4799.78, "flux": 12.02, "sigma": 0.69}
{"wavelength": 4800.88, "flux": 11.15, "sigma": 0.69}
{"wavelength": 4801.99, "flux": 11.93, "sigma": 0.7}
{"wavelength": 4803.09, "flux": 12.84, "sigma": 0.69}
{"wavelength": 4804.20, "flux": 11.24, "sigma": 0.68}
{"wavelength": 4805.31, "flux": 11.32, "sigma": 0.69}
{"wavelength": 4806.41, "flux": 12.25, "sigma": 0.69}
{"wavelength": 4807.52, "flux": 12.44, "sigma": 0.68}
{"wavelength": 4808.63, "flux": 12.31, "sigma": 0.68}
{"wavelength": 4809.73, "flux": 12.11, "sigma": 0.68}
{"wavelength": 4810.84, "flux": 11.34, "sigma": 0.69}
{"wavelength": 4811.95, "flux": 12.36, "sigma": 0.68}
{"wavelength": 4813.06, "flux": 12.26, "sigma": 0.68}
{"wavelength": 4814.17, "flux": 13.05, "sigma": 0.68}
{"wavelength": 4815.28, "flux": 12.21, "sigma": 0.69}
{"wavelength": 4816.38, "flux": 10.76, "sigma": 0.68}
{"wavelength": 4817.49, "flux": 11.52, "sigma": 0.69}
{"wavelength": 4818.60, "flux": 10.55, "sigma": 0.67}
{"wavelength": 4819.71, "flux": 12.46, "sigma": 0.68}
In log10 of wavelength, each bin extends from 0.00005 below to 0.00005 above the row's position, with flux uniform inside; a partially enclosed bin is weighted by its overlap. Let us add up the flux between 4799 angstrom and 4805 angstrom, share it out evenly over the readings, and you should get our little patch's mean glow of 11.8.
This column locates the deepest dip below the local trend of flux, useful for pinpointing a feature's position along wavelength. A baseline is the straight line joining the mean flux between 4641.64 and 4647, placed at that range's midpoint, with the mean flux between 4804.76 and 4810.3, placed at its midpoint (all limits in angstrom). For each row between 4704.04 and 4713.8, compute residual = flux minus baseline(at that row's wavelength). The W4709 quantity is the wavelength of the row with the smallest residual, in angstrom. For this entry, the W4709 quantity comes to 4708.92 angstrom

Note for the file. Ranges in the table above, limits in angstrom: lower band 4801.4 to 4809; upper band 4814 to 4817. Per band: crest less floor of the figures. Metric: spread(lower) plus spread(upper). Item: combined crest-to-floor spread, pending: 3.9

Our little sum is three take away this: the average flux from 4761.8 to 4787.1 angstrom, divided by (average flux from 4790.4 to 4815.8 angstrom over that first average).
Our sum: -8.39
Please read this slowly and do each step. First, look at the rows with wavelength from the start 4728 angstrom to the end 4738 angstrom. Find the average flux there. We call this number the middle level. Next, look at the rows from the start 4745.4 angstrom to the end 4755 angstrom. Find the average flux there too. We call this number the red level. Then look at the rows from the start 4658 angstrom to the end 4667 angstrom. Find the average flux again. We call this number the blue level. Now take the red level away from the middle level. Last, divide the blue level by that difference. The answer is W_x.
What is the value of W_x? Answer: -23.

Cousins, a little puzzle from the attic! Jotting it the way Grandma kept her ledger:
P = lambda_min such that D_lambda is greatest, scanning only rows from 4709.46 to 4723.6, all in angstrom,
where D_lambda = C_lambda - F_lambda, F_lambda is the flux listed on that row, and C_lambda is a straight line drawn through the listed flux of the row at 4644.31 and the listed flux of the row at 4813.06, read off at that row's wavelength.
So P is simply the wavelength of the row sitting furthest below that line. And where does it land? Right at 4719.77 angstrom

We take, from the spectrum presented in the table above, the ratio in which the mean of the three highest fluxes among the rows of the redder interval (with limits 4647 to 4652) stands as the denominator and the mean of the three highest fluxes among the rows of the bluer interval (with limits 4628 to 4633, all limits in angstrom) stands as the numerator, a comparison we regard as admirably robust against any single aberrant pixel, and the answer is 0.99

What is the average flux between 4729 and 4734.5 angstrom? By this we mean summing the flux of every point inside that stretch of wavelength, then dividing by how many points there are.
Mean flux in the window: 11.0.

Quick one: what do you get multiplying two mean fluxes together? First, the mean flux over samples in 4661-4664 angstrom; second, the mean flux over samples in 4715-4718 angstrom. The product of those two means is 153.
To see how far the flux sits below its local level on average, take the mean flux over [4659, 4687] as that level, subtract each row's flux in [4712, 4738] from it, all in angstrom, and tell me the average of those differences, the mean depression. 0.44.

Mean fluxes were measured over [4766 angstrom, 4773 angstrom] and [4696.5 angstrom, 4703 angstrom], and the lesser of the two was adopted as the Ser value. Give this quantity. 11.36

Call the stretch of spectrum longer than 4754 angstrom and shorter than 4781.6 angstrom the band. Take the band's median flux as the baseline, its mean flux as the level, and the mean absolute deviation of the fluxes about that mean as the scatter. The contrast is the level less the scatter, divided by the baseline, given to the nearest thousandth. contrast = 0.960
